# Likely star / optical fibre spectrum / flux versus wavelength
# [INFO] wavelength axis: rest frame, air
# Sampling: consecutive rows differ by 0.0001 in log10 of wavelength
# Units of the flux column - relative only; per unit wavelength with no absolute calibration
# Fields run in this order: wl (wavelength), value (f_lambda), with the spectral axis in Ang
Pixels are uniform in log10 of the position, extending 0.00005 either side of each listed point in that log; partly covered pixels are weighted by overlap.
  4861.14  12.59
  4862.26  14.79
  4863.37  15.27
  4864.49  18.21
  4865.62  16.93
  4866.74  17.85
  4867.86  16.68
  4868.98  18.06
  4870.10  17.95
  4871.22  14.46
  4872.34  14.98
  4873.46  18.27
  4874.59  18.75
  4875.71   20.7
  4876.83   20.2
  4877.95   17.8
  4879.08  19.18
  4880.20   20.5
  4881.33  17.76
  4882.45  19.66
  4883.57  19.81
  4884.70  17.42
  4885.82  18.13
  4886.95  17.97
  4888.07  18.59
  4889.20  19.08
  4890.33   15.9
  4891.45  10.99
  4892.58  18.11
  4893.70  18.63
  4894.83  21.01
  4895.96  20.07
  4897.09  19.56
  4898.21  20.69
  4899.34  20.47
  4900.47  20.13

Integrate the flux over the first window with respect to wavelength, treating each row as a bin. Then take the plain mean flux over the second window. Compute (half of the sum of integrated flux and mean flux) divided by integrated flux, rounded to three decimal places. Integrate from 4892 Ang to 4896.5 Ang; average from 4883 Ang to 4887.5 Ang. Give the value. 0.605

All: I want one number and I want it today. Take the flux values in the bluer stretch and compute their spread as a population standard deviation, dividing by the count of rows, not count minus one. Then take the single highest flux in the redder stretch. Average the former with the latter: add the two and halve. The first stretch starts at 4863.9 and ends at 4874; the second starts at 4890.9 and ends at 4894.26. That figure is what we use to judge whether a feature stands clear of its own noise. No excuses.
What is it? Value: 10.0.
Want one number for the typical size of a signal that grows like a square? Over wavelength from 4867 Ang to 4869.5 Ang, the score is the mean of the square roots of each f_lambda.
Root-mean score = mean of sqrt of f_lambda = 4.2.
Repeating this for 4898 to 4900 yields 4.5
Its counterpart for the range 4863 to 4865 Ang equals 4.1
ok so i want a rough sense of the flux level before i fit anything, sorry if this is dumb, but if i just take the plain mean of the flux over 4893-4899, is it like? 20.0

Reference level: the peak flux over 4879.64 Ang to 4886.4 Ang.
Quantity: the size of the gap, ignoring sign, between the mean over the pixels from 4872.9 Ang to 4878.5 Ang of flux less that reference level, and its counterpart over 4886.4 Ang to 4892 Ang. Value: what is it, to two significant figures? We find 2.6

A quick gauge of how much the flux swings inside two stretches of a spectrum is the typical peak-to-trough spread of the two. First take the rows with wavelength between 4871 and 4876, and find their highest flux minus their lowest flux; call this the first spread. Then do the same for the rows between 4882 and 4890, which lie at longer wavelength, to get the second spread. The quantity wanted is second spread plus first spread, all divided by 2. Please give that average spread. 4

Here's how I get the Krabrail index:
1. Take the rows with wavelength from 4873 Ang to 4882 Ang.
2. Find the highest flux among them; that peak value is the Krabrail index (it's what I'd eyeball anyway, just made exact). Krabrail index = 20.7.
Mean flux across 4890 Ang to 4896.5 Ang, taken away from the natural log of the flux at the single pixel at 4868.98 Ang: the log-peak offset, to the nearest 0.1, -14.6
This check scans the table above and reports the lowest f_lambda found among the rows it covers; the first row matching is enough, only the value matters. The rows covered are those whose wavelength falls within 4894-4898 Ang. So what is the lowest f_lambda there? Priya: 19.56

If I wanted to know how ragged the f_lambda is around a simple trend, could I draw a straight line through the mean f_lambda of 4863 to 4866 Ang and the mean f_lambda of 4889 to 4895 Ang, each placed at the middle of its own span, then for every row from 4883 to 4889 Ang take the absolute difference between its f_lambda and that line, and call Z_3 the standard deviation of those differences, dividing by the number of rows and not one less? 0.81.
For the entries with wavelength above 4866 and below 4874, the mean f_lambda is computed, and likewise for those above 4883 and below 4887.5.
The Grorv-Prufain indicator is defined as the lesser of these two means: 16.9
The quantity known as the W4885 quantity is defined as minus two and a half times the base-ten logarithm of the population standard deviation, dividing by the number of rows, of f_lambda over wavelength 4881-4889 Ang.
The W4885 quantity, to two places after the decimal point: 0.16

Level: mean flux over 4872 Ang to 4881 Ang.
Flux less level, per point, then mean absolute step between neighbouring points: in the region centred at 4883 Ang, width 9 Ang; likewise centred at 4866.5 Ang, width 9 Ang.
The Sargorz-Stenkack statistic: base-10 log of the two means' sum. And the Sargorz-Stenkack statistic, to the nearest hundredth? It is 0.40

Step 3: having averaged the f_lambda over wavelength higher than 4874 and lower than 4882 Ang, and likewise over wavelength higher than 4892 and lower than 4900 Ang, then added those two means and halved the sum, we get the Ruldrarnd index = 19.5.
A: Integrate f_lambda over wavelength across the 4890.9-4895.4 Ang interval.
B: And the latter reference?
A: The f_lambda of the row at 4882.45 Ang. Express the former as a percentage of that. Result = 394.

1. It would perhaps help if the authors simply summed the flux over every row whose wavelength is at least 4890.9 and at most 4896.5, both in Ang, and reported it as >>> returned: 89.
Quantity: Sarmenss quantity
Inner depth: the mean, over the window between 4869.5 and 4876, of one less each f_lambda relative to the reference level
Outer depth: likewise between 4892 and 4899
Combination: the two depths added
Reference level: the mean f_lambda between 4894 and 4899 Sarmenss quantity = 0.17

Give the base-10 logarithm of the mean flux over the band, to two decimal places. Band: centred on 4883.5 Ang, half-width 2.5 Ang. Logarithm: 1.27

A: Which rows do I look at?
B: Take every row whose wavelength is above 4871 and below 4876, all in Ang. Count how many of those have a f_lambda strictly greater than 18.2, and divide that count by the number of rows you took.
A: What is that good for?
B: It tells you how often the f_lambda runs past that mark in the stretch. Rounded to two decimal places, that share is 0.60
